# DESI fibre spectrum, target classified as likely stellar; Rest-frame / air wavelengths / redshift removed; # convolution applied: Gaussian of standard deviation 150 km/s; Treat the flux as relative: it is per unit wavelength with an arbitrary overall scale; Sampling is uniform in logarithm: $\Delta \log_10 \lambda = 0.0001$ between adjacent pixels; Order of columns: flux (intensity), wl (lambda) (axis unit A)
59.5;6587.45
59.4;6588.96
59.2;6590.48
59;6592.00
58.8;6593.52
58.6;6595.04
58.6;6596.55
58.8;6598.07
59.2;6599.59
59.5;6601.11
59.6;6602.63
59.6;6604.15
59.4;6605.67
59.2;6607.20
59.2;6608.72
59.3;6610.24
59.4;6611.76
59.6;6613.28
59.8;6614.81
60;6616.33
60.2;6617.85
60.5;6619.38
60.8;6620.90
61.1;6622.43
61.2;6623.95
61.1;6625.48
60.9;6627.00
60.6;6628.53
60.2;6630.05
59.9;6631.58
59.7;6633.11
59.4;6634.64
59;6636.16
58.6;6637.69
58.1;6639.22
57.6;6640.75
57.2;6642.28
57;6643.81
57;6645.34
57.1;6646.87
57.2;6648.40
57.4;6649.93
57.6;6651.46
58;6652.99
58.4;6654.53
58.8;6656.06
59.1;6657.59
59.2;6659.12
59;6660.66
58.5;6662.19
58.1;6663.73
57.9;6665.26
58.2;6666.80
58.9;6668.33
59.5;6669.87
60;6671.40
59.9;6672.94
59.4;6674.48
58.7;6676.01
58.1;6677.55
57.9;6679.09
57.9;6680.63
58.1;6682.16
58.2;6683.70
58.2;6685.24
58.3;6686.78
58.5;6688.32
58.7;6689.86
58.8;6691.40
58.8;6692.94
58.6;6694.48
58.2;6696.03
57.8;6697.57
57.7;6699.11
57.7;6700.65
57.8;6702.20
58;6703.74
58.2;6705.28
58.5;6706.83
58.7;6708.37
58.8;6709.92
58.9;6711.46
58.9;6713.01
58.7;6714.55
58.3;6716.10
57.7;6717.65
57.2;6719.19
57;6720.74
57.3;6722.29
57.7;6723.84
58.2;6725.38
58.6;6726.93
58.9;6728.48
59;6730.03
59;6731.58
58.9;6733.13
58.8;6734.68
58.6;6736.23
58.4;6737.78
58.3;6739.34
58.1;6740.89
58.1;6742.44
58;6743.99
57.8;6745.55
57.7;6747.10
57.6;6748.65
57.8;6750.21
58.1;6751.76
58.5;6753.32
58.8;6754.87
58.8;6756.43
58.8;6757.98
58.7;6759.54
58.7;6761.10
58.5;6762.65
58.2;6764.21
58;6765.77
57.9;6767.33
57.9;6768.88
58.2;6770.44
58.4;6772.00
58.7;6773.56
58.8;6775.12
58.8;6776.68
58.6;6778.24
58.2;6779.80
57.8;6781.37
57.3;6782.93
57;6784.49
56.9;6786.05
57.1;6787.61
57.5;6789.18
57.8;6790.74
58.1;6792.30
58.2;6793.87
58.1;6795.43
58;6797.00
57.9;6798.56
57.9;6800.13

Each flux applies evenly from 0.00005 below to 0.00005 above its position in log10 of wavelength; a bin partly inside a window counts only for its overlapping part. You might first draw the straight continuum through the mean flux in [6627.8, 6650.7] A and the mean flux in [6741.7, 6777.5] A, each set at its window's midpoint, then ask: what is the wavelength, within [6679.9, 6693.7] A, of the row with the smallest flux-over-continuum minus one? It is 6680.63 A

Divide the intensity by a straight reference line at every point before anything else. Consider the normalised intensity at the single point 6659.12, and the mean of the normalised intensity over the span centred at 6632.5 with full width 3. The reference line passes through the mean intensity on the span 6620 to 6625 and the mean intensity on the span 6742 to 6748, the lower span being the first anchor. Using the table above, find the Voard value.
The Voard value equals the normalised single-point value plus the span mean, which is 1.97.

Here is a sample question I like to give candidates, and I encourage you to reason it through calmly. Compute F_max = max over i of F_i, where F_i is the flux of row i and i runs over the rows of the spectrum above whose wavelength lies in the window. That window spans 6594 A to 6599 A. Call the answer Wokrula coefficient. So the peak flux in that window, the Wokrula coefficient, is 58.8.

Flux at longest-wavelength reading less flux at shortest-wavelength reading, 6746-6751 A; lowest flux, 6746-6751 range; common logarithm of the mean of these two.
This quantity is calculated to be 1.46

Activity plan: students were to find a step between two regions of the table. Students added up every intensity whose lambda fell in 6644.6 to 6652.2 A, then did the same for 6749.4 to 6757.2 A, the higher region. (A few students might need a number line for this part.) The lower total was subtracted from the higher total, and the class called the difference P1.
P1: 6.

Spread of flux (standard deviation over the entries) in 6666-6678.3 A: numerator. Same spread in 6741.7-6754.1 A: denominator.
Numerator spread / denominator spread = 2.53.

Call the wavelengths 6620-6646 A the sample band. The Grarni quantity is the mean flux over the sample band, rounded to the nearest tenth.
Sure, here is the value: 59.4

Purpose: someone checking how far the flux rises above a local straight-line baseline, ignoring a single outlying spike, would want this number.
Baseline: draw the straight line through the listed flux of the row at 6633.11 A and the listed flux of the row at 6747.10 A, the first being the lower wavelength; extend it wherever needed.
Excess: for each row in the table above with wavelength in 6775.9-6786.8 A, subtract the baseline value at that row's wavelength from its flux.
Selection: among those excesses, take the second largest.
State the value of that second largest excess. 1.4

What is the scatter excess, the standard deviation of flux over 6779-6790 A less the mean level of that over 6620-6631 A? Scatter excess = -60.4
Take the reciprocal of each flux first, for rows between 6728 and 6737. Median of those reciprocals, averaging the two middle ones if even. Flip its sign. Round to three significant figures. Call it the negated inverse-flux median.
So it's -0.0170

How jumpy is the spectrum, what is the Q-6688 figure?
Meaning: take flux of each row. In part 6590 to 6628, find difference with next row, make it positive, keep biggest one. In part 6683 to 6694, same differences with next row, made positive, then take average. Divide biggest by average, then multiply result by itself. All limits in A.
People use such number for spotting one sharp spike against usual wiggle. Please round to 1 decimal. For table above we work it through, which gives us 16.0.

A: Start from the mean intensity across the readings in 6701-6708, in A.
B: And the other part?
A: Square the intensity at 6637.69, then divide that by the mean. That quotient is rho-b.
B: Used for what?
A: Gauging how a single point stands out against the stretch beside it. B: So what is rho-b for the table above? 59.1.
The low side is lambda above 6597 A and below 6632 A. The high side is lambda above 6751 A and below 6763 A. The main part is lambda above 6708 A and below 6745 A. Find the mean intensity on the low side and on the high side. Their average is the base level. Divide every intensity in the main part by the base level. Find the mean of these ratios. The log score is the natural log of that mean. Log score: -0.016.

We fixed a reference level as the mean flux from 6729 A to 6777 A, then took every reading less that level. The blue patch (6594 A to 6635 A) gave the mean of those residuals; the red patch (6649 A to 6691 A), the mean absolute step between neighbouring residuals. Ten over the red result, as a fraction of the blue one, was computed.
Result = 22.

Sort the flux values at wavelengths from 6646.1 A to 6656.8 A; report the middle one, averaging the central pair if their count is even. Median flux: 57.6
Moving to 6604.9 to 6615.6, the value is 59.4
